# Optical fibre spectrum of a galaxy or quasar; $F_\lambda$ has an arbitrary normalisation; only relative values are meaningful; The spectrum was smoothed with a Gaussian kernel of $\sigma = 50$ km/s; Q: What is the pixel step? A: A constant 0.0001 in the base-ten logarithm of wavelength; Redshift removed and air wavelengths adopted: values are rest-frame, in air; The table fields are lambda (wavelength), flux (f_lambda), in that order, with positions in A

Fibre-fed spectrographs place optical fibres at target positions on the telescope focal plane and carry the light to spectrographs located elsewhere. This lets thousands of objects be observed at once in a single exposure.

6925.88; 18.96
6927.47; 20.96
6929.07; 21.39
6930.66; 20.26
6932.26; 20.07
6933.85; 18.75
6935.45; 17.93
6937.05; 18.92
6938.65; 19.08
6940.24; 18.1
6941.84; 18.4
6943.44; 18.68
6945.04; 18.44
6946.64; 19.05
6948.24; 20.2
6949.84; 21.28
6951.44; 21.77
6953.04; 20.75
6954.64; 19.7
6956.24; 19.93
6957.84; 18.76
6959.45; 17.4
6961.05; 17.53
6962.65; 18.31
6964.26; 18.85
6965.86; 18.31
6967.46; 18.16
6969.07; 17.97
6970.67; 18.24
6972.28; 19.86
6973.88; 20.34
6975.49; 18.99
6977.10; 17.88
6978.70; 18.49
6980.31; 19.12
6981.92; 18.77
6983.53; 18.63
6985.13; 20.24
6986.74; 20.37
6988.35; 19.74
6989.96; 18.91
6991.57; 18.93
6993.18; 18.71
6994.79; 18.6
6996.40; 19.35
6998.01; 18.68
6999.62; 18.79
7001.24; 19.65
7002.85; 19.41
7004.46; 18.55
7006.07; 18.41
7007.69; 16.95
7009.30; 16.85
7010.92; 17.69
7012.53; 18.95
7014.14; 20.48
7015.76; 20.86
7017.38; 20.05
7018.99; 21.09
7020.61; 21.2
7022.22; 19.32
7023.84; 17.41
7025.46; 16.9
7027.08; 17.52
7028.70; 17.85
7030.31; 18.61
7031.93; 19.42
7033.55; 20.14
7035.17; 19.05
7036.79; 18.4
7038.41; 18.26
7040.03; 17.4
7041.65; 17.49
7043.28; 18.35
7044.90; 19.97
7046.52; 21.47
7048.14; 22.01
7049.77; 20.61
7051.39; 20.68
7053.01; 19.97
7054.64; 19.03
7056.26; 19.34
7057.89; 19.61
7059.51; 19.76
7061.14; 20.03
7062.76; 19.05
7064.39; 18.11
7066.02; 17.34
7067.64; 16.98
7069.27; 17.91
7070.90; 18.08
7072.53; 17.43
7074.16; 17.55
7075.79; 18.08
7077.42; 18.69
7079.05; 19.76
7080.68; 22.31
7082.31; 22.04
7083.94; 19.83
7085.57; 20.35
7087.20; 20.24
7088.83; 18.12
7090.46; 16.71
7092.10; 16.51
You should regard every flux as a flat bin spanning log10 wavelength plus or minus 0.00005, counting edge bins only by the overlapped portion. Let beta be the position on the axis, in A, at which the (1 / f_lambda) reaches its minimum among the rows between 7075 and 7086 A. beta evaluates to 7080.68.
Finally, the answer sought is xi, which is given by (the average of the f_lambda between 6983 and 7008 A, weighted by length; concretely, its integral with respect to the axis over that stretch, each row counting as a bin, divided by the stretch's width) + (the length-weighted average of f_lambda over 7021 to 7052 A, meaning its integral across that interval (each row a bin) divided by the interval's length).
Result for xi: 38.1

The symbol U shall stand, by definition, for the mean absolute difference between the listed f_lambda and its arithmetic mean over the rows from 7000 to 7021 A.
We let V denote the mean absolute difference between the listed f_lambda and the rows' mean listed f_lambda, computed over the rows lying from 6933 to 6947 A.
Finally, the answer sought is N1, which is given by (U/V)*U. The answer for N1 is 4.6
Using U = 1.2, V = 0.3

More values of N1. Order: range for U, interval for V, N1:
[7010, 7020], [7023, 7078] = 1.0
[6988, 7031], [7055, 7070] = 0.9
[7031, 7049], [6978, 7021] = 1.7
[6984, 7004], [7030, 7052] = 0.2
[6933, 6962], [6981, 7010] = 1.5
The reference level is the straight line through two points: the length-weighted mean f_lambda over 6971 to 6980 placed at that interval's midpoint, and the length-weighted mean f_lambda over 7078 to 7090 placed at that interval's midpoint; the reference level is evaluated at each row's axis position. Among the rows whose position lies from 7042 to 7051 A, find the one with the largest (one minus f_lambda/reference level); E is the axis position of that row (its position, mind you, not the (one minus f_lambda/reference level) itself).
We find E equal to 7043.28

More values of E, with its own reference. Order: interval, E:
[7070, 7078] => 7072.53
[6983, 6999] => 6994.79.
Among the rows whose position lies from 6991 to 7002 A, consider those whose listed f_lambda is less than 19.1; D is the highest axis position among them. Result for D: 6999.62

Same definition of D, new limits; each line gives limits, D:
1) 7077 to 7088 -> 7077.42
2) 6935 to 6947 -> 6946.64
